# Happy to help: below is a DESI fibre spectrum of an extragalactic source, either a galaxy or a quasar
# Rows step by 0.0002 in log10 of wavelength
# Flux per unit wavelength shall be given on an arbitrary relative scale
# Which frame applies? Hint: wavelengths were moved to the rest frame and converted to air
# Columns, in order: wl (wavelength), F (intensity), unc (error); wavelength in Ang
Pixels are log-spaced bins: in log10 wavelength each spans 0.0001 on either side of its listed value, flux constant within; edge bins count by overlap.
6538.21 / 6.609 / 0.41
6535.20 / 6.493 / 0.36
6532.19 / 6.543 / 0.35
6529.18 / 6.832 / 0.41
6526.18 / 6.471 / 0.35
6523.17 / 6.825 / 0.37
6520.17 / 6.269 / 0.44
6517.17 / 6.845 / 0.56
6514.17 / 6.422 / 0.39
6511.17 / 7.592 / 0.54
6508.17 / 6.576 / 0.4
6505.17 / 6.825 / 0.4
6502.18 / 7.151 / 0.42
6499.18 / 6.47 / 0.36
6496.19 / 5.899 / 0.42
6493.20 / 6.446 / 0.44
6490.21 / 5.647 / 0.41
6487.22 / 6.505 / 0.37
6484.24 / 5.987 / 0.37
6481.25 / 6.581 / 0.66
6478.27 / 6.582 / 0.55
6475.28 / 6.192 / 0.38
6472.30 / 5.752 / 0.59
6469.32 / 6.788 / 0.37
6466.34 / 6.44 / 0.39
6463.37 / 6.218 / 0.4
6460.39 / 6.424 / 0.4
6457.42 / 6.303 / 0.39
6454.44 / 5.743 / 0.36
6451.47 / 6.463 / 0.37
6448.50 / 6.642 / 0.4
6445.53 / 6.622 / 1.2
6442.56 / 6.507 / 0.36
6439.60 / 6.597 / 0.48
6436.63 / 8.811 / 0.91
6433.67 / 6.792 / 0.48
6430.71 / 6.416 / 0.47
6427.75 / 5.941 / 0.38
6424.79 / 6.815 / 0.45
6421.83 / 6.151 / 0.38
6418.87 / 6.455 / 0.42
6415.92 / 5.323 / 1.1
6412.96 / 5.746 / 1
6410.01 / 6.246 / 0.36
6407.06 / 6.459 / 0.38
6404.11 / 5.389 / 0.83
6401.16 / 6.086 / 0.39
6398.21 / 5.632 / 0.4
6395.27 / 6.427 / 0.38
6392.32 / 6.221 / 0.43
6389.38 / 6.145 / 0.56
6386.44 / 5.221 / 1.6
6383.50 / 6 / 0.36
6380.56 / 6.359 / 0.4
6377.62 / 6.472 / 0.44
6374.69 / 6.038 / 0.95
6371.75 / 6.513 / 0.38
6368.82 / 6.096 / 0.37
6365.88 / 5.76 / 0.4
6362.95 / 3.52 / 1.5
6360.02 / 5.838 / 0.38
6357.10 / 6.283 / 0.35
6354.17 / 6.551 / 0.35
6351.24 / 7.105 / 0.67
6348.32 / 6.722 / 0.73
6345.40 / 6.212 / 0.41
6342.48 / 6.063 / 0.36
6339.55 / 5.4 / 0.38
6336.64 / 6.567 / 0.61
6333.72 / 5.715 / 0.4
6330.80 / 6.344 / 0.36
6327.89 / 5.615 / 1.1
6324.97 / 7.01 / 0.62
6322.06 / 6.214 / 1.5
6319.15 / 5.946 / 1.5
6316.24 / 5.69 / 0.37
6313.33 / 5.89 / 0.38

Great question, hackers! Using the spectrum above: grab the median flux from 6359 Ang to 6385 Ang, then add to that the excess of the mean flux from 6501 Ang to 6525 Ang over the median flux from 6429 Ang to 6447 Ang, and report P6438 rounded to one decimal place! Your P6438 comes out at 6.2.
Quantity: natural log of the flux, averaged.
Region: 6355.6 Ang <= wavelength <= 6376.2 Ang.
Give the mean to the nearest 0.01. 1.73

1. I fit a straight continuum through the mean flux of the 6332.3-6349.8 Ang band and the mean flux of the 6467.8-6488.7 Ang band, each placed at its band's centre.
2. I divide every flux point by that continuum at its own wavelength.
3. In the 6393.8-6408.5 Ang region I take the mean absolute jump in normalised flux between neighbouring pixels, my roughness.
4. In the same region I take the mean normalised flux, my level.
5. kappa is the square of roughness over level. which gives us 0.0158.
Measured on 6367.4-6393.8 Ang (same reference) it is 0.0053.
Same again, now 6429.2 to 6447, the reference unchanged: 0.0191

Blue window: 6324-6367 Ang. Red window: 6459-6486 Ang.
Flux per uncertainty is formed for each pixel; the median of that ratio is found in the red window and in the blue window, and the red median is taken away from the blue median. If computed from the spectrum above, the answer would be -1.8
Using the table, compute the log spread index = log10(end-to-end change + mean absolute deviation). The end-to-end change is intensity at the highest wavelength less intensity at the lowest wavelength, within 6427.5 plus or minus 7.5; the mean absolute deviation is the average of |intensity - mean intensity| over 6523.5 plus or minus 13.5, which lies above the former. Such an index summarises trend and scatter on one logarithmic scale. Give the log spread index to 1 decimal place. 0.0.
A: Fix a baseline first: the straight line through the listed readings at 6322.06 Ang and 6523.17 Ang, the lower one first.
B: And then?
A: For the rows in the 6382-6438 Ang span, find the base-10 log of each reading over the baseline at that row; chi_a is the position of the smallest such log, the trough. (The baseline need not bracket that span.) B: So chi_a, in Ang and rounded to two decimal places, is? 6386.44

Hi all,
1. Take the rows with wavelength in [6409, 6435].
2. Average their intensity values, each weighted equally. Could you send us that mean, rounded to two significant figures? 6.2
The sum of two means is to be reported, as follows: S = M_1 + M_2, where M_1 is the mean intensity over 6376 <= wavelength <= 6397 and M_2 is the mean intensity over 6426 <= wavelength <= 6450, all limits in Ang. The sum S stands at 12.9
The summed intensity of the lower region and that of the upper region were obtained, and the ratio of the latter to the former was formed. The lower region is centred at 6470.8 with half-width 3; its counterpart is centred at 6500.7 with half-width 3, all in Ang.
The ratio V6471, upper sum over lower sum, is 1.09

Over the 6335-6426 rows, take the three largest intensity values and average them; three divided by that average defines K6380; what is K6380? 0.44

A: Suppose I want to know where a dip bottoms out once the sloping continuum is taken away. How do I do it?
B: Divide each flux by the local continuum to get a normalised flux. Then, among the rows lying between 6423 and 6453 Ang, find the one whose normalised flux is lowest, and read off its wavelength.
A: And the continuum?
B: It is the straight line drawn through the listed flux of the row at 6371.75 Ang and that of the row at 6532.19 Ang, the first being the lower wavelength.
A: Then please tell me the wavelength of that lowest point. 6427.75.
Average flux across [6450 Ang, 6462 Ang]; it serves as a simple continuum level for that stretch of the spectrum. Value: 6.23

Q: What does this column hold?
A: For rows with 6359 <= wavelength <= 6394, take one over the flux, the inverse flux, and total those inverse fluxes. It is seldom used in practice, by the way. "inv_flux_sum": 2.11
